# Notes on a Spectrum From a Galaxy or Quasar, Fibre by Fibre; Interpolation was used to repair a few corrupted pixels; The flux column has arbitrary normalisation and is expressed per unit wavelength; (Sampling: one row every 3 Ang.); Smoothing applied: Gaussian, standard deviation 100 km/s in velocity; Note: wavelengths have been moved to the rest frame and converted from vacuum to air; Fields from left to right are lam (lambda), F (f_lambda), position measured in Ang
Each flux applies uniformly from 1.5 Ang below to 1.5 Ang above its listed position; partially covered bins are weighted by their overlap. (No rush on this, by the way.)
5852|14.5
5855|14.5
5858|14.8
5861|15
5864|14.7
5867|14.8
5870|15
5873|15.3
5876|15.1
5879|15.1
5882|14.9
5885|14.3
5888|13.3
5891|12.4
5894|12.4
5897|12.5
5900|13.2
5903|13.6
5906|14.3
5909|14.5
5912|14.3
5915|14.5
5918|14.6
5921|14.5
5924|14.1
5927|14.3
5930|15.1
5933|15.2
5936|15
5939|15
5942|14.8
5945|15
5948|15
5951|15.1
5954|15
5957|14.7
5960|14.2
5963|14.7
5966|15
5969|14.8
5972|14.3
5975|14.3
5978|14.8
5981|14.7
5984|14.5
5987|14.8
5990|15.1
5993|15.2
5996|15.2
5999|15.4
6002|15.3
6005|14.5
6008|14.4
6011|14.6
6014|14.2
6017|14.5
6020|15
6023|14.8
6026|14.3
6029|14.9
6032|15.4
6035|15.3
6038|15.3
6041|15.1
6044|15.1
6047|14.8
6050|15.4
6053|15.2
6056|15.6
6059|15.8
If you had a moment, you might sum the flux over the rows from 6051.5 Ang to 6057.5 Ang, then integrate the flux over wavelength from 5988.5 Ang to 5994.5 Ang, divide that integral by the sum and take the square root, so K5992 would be 1.7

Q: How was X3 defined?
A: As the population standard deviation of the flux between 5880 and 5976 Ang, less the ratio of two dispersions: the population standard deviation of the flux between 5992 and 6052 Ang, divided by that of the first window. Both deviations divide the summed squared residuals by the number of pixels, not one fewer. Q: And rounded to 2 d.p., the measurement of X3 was 0.29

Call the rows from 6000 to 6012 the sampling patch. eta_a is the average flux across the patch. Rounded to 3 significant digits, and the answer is 14.7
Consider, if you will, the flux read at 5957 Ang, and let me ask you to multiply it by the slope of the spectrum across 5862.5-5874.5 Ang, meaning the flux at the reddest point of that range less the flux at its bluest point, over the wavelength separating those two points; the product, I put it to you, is 1.0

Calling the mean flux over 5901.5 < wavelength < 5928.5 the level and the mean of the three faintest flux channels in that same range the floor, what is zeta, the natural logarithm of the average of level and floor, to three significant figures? 2.65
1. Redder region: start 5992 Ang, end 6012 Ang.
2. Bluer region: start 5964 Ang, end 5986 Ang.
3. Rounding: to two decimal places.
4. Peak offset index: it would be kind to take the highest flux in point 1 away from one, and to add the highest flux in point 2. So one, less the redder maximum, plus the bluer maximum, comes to 0.60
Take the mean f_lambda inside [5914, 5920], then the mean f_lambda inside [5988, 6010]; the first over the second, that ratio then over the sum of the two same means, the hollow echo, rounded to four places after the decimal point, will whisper 0.0328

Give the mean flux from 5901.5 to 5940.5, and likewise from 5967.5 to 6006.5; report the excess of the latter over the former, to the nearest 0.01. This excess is 0.30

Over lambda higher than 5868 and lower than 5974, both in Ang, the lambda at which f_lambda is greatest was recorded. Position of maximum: 5873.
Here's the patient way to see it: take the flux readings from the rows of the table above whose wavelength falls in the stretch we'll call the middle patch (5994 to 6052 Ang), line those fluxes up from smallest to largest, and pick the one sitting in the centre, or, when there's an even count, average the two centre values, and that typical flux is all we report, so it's 15.0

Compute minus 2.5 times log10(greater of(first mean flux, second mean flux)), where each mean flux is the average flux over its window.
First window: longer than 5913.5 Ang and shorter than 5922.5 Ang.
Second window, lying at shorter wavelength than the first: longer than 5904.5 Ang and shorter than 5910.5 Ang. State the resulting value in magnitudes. -2.91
